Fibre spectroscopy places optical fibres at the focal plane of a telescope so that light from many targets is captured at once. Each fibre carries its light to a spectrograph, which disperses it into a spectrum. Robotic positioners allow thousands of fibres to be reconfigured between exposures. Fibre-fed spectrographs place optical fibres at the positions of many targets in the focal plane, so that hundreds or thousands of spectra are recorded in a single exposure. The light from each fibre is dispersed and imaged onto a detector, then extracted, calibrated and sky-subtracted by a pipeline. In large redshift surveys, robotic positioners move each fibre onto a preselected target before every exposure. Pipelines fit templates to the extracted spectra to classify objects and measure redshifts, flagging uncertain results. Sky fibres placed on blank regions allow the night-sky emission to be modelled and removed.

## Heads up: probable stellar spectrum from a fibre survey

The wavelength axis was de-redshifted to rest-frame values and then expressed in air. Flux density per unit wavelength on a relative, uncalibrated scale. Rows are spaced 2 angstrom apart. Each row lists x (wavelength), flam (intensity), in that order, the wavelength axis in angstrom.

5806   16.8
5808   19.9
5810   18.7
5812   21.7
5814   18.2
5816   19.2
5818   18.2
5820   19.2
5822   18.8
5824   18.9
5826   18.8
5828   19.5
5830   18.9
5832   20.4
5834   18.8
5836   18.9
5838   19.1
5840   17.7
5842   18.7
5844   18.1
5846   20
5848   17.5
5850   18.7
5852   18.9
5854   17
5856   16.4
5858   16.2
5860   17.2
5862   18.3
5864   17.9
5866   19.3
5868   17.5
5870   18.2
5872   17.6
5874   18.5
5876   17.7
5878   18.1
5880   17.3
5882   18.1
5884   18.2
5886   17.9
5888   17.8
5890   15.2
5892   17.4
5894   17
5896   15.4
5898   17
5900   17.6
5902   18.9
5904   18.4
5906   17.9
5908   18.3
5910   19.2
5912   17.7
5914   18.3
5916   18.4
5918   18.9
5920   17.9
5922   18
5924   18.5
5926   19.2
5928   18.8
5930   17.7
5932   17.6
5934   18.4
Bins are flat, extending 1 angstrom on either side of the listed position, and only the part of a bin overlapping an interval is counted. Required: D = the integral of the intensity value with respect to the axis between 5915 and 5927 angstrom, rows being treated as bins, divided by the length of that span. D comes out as 18.5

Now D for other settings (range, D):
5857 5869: 17.7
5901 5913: 18.4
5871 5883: 17.9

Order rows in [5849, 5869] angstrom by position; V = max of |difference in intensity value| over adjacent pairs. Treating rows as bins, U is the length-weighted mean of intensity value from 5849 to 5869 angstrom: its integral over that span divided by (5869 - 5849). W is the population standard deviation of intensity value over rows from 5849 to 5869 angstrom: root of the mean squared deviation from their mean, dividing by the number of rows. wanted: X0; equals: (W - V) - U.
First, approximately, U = 17.7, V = 1.9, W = 1.0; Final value -18.6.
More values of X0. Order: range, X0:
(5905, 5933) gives -19.3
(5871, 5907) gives -19.2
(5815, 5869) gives -20.0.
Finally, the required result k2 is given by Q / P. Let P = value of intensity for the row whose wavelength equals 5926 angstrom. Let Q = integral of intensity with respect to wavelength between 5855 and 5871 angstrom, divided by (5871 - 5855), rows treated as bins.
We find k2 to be 0.92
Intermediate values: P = 19.2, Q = 17.6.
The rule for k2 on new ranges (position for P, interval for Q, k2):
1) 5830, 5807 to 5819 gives 1.02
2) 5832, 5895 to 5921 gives 0.88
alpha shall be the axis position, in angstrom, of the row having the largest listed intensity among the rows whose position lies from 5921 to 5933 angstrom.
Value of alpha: 5926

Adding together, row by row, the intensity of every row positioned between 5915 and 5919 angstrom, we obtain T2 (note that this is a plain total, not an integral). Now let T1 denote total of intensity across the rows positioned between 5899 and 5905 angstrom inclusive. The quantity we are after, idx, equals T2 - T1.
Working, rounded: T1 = 55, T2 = 37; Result -18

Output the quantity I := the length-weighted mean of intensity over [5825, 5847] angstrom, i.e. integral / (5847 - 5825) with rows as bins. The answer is 19.0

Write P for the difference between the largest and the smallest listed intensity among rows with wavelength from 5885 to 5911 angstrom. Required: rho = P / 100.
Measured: 0.040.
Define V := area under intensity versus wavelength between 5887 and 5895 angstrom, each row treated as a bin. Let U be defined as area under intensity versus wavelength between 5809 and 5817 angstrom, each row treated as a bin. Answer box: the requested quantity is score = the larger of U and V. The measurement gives 156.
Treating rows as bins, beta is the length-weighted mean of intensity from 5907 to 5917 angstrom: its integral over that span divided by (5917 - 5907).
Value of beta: 18.4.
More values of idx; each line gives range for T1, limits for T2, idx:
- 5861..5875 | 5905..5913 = -54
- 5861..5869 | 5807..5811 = -34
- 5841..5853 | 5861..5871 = -21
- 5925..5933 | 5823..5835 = 42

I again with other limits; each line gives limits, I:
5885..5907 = 17.3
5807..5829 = 19.2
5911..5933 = 18.3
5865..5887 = 18.0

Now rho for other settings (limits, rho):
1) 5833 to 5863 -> 0.038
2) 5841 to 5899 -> 0.048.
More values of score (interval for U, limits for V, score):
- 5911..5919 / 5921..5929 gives 149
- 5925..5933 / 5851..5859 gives 147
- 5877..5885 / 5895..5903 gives 143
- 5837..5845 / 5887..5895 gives 147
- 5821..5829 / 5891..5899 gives 152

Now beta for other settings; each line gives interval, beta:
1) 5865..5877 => 18.1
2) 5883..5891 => 17.3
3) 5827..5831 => 19.2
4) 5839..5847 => 18.6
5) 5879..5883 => 17.7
